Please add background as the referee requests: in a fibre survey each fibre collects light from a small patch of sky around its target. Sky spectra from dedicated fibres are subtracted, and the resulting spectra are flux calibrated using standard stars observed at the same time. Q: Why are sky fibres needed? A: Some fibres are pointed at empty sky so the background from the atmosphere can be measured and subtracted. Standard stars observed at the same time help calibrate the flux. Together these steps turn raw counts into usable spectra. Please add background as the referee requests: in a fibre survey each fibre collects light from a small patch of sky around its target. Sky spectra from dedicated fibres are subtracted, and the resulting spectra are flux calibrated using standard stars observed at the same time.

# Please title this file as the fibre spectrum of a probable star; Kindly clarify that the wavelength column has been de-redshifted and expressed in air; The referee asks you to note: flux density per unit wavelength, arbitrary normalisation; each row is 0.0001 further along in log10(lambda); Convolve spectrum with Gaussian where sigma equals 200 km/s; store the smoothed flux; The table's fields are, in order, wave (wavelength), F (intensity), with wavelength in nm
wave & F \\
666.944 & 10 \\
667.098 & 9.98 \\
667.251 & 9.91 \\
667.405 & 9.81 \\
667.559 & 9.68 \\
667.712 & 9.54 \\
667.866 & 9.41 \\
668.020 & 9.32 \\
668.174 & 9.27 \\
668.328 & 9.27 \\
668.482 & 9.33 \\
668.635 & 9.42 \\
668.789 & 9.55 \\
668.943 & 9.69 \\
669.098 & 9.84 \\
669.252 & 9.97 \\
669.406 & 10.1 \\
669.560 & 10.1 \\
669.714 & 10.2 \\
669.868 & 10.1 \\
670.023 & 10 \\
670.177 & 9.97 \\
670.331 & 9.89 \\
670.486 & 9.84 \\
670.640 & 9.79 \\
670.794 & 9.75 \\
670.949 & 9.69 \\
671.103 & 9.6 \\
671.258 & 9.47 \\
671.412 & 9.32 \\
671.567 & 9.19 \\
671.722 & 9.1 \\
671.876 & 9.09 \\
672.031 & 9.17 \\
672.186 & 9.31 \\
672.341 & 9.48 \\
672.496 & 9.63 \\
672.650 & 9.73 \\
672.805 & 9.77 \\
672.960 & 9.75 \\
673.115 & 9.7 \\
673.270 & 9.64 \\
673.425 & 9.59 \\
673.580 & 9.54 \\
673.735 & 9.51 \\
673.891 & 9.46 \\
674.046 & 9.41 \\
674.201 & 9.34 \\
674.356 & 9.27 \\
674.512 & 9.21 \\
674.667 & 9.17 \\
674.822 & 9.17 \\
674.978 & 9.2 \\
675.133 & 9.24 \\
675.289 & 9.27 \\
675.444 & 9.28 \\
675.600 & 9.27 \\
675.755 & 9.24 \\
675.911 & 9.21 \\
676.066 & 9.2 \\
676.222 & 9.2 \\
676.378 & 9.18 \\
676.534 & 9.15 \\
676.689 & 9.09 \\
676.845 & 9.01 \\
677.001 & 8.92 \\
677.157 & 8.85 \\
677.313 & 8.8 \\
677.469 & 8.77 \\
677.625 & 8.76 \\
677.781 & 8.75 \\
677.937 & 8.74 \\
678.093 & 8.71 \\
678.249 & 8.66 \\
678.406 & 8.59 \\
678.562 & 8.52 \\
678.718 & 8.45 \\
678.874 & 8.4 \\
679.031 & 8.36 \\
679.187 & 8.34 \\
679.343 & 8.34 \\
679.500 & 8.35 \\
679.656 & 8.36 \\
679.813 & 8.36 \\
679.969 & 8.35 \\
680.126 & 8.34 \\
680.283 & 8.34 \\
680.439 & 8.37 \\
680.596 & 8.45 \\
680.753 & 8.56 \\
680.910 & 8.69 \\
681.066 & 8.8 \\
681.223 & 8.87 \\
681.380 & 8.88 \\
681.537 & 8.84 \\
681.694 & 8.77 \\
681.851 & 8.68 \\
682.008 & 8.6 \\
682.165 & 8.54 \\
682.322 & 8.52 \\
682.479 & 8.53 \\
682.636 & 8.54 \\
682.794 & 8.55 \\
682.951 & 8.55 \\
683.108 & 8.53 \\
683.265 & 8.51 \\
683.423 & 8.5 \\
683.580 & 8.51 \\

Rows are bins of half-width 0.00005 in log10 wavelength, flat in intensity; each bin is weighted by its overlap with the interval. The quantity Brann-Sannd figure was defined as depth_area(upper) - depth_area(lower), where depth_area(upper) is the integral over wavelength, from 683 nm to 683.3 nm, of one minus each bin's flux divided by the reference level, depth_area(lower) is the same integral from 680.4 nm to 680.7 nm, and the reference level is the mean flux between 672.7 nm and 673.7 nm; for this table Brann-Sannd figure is -0.003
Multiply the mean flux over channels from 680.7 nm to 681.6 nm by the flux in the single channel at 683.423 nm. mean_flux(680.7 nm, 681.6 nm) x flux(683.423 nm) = 74.6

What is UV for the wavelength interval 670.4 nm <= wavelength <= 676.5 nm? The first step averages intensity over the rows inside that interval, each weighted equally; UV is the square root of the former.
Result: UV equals 3.07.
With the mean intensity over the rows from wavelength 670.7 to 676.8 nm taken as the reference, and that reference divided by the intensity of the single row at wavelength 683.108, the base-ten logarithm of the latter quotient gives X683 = 0.041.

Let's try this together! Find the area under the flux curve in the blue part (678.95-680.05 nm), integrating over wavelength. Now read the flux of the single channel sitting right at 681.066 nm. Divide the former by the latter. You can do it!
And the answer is 1.04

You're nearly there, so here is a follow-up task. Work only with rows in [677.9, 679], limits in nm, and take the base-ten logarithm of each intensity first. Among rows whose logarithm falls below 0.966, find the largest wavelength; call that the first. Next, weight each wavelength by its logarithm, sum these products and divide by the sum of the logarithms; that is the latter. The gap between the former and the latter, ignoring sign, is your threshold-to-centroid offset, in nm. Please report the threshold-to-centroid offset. 0.47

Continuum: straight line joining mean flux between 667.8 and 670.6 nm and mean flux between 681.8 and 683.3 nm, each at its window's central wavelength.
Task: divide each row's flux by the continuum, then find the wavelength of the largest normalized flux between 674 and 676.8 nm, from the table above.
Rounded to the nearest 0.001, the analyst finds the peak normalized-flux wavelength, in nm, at 674.046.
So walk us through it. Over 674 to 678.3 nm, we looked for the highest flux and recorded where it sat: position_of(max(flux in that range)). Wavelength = 674.046 nm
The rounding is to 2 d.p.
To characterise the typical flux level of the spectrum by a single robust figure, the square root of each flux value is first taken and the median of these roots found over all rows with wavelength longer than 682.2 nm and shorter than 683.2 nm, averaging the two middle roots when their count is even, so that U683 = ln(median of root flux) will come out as 1.07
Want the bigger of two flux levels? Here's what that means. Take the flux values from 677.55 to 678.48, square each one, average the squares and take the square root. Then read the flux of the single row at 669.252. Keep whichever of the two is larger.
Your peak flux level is 9.97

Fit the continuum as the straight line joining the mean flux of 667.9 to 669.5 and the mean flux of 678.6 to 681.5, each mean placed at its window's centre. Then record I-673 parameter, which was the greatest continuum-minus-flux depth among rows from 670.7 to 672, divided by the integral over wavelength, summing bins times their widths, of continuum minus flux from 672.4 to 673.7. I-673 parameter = -0.3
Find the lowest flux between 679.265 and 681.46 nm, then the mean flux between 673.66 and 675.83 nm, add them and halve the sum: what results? 8.81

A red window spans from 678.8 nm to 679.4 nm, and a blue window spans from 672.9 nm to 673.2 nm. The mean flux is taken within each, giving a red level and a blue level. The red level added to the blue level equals 18.1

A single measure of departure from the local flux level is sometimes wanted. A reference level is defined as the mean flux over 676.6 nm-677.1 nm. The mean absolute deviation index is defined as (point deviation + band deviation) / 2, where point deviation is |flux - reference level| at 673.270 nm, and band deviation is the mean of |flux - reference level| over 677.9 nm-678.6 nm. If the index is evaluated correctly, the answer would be 0.50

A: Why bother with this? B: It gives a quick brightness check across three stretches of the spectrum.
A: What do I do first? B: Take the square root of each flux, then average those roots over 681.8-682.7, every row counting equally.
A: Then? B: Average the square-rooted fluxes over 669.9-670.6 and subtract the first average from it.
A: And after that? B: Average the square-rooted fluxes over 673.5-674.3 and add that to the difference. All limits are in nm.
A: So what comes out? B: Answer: 3.30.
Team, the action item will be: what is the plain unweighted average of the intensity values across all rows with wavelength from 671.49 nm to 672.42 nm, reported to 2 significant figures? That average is 9.2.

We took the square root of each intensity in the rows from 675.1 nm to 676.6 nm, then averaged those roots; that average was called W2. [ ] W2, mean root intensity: 3.04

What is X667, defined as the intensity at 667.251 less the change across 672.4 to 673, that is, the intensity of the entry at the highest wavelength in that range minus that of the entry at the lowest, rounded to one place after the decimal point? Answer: 9.8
